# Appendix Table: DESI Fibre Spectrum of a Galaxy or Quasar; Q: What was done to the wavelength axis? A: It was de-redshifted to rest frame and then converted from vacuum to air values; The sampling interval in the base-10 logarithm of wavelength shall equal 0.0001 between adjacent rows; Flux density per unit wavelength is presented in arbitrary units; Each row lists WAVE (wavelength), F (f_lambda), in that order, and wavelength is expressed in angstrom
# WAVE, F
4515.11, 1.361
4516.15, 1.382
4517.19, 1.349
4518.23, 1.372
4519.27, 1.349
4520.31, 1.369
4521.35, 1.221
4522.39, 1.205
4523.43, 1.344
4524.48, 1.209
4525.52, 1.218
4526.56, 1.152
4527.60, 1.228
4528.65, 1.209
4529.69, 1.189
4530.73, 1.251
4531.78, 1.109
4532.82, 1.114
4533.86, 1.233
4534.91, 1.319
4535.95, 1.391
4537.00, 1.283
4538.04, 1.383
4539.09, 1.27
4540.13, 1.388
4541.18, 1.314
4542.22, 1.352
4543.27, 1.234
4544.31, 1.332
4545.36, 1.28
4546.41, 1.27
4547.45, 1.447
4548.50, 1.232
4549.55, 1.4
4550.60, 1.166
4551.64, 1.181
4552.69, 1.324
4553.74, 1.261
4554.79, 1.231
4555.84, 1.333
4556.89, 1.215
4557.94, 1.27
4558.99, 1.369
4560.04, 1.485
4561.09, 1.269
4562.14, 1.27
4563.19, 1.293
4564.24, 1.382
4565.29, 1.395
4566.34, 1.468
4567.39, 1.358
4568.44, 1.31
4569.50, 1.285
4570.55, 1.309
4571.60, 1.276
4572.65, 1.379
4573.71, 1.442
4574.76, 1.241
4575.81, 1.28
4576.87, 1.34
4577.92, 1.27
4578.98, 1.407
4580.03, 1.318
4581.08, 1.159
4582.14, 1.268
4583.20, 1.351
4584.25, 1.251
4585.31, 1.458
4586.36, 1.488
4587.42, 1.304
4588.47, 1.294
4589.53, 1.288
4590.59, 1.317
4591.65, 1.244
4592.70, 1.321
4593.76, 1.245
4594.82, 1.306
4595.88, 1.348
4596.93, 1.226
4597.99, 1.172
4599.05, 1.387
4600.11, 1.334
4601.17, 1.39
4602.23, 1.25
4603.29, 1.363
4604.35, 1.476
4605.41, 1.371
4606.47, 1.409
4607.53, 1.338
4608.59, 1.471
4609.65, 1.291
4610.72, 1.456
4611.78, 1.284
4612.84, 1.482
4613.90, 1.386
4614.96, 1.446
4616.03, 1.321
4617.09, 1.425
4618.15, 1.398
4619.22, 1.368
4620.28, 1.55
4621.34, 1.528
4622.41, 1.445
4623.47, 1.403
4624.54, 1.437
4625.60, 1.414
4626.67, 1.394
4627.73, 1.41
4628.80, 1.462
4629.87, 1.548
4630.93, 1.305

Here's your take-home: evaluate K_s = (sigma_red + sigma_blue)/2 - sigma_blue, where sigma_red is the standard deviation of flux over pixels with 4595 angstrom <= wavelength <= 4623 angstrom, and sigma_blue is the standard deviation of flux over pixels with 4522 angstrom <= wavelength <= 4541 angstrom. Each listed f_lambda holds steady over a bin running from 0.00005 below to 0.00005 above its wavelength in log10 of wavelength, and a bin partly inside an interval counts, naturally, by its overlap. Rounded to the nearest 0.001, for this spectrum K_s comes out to 0.002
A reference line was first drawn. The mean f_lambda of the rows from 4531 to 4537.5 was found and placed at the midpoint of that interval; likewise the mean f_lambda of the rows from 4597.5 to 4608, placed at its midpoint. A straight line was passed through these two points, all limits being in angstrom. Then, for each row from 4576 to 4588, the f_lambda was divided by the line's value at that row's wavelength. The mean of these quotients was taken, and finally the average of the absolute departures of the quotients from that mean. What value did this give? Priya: 0.055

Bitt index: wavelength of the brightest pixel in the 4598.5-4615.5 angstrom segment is 4612.84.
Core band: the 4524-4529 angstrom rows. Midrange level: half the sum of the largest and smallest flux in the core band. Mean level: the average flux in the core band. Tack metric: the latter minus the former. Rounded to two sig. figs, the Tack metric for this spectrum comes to 0.013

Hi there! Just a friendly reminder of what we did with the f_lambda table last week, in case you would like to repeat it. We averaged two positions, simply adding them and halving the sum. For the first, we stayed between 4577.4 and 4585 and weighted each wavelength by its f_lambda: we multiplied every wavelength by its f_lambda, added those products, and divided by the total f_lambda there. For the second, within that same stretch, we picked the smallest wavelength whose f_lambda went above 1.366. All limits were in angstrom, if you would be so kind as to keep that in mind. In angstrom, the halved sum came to 4580.0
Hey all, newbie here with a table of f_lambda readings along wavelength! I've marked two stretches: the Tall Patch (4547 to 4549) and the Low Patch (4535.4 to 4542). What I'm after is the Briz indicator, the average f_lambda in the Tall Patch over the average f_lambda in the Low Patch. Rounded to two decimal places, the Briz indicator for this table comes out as 1.00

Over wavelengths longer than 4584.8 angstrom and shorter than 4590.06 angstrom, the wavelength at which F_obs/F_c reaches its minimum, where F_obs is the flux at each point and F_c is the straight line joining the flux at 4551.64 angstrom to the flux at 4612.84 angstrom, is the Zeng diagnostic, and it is 4589.53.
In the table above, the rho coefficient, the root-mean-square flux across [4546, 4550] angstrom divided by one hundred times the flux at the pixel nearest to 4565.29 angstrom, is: 0.0096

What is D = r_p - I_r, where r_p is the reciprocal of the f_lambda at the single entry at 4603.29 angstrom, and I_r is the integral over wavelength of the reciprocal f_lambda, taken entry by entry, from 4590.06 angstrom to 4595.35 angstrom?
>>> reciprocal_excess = -3.38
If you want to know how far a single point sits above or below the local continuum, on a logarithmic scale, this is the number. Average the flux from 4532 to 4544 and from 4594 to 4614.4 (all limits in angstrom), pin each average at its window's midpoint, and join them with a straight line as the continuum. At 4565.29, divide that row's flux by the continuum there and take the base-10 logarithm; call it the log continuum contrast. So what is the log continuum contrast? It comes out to 0.024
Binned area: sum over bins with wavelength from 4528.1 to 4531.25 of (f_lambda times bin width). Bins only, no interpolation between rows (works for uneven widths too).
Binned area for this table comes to 3.8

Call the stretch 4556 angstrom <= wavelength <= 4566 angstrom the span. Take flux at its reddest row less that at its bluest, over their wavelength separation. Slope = 0.021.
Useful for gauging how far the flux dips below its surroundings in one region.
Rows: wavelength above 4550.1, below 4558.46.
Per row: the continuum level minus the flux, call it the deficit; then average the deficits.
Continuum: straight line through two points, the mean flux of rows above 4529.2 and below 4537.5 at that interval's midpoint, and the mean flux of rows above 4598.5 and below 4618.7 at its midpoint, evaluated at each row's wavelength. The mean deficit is 0.029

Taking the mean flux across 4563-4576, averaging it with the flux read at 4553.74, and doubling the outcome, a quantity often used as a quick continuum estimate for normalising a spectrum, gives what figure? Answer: 2.60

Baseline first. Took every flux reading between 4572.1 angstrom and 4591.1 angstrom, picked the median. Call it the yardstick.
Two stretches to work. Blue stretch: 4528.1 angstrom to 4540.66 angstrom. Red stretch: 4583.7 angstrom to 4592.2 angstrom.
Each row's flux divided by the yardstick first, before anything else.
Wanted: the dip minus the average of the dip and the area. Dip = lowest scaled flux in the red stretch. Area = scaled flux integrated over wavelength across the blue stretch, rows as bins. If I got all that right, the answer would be -5.6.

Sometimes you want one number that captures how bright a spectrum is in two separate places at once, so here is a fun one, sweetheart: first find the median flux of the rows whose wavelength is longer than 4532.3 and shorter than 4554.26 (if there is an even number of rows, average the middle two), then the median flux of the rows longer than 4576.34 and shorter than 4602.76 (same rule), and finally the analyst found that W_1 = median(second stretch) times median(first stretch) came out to 1.68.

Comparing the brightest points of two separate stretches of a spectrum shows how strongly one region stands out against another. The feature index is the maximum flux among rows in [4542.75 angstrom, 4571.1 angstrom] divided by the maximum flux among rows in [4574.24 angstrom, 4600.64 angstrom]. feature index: 1.00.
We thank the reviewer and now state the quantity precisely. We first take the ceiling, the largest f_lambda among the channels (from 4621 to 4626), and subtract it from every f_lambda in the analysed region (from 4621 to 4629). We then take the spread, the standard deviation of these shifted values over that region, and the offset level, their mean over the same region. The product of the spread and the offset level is -0.004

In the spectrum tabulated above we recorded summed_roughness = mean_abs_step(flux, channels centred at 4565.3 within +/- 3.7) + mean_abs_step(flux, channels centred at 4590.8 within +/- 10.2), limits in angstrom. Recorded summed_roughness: 0.14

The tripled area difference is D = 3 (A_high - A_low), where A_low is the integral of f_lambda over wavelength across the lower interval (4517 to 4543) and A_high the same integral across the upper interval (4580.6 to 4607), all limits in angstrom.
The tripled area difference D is 5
